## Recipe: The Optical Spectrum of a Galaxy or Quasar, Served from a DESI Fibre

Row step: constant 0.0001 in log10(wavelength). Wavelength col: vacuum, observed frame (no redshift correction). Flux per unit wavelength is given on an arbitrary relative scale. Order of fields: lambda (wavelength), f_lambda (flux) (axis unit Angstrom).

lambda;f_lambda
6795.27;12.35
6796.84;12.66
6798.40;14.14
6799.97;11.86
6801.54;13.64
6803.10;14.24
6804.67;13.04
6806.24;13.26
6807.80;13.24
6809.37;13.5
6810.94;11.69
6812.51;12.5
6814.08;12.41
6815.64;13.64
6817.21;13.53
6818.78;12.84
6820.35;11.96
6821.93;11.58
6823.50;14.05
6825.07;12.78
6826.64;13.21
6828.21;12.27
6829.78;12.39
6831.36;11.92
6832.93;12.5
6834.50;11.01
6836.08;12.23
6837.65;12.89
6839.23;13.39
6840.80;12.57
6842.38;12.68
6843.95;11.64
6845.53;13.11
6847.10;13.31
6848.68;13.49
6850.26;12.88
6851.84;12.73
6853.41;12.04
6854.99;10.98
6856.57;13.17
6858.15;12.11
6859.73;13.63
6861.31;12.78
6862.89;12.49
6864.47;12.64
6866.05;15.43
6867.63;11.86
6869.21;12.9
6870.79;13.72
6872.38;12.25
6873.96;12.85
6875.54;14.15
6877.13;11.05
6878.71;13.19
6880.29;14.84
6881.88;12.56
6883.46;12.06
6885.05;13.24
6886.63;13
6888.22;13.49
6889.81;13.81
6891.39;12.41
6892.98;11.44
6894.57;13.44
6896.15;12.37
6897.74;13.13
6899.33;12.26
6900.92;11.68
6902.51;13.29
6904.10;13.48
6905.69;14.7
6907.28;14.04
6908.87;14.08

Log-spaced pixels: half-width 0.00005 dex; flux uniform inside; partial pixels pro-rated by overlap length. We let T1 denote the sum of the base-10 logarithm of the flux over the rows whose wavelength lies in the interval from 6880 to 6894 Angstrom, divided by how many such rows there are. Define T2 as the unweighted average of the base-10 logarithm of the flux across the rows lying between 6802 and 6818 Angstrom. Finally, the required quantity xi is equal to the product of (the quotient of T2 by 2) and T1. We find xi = 0.621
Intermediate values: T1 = 1.112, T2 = 1.12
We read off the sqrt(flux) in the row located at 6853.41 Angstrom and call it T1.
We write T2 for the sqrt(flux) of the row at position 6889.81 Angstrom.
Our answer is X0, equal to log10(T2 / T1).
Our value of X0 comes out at 0.030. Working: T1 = 3.47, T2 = 3.72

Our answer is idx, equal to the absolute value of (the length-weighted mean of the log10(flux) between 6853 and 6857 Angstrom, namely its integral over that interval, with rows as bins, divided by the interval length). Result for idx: 1.076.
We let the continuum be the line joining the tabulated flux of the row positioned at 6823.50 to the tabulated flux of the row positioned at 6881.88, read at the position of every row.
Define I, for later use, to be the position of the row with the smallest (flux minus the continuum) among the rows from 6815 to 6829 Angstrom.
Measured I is 6821.93 Angstrom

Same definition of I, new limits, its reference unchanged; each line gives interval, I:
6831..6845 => 6834.50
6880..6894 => 6892.98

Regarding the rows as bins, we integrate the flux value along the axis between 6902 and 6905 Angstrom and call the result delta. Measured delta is 40.3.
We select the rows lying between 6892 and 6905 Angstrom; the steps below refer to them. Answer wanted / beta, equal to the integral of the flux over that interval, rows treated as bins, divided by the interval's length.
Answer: 12.6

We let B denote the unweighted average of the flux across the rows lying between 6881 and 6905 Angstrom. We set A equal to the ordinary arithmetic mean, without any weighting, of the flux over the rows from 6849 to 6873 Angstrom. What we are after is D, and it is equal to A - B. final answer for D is 0.00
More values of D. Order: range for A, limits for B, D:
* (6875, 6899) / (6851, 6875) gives 0.17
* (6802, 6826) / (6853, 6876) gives 0.08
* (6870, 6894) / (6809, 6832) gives 0.25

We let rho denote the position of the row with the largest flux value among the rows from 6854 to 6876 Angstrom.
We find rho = 6866.05 Angstrom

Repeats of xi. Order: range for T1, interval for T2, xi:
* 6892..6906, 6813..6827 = 0.615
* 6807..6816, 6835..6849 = 0.613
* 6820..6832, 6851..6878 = 0.606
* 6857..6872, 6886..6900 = 0.617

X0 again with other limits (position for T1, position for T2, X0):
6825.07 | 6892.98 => -0.024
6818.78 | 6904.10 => 0.011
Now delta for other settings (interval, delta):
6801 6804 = 41.8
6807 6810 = 40.2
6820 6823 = 35.8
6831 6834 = 36.5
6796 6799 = 40.0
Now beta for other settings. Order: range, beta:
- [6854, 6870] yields 12.8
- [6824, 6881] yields 12.8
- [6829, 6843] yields 12.4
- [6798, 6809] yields 13.3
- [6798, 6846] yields 12.7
